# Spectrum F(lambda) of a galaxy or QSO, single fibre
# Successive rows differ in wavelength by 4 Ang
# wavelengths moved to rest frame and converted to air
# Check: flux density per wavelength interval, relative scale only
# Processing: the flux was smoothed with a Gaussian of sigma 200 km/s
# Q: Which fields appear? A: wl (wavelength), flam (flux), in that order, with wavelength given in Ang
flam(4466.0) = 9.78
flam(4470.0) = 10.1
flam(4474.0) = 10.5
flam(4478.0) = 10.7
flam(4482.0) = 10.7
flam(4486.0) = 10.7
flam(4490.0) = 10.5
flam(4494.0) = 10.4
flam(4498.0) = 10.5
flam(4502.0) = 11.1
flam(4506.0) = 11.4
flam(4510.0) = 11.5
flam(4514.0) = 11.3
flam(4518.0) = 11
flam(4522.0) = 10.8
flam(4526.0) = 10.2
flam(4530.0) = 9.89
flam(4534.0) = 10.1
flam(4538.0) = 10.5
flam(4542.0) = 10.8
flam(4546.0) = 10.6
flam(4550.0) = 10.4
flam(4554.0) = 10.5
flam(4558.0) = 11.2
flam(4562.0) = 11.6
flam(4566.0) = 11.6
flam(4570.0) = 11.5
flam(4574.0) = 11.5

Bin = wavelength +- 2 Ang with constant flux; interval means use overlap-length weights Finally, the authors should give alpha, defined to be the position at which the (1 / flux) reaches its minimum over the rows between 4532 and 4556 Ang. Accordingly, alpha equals 4542.0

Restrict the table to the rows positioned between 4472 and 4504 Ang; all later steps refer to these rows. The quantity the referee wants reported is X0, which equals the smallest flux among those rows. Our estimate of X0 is 10.4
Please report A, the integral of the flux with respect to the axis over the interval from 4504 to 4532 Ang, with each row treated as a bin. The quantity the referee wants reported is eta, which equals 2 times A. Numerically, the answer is 609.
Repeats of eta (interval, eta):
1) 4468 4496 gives 589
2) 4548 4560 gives 257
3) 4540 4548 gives 171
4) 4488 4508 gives 431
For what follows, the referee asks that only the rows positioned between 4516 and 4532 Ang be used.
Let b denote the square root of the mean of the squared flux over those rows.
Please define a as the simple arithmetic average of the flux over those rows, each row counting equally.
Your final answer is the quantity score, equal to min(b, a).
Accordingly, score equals 10.5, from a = 10.5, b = 10.5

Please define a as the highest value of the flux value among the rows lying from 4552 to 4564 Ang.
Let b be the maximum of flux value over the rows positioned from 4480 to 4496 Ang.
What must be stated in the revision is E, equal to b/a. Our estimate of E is 0.92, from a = 11.6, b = 10.7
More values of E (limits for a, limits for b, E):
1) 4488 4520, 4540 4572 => 1.01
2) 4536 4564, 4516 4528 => 0.95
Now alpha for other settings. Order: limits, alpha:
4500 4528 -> 4510.0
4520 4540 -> 4522.0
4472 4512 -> 4510.0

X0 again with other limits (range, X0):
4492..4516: 10.4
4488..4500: 10.4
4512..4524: 10.8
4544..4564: 10.4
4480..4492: 10.5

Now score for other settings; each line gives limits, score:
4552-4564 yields 11.1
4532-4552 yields 10.5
